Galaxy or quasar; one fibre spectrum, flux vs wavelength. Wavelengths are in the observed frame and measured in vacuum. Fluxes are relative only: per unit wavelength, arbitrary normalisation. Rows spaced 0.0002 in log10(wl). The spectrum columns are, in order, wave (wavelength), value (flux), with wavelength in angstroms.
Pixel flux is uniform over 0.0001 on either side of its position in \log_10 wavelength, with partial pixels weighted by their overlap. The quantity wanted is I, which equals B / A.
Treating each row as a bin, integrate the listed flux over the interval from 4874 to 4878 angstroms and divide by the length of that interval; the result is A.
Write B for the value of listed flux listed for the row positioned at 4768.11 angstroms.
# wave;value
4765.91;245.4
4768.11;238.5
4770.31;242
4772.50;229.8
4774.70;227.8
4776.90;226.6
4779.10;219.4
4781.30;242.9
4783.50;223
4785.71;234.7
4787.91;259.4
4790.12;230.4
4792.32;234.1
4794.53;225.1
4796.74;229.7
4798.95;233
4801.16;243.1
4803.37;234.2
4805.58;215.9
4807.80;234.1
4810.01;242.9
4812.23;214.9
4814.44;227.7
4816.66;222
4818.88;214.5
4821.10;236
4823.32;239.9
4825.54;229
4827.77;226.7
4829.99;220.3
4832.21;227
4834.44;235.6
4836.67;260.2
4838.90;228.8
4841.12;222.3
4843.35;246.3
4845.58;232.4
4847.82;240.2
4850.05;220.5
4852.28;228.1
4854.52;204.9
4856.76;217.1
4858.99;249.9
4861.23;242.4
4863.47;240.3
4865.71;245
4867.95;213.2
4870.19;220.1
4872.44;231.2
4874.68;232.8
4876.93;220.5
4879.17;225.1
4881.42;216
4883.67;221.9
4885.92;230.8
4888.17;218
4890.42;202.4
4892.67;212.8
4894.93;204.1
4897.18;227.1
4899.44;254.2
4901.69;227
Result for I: 1.06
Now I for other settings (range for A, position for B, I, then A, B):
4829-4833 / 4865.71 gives 1.09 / 224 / 245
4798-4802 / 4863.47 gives 1.01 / 238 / 240.3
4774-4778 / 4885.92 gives 1.02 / 227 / 230.8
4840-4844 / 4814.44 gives 0.98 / 233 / 227.7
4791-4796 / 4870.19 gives 0.96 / 230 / 220.1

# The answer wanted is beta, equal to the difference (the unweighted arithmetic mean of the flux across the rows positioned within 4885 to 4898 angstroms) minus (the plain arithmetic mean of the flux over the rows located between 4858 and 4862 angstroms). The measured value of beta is -30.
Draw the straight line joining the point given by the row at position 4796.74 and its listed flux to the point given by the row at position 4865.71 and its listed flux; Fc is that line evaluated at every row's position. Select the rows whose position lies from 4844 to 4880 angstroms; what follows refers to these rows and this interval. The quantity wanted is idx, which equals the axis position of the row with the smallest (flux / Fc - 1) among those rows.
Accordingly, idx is 4854.52 angstroms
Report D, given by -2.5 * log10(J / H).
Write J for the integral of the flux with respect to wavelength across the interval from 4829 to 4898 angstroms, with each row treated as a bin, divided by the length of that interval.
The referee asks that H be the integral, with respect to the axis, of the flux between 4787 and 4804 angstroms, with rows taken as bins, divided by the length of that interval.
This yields 0.042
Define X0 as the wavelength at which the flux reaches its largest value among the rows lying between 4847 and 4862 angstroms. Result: 4858.99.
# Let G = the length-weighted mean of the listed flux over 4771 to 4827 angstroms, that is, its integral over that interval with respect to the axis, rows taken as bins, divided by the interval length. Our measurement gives 231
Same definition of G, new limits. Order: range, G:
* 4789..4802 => 232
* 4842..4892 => 227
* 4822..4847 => 234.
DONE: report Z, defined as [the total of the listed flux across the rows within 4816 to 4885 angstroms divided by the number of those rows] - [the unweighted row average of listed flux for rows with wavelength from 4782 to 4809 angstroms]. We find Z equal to -4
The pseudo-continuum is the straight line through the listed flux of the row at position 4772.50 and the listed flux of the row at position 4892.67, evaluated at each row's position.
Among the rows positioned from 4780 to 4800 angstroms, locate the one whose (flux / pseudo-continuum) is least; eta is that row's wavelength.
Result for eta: 4783.50 angstroms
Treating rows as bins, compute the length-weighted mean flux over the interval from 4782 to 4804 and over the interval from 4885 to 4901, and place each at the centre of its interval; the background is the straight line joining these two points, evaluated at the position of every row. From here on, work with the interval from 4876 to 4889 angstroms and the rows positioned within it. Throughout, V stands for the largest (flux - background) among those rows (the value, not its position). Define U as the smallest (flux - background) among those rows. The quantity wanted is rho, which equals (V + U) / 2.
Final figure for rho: 1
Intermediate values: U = -7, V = 8.4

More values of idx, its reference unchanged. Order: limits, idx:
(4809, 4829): 4818.88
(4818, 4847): 4818.88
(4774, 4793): 4779.10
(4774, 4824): 4818.88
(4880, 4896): 4890.42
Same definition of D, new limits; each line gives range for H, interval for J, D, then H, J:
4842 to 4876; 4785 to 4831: 0.000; 230.8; 231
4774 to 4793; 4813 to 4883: 0.018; 233.3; 229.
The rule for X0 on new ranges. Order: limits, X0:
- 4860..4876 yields 4865.71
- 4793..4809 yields 4801.16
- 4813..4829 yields 4823.32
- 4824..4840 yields 4836.67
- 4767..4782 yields 4781.30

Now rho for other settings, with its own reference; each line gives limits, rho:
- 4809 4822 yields -4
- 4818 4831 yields -4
